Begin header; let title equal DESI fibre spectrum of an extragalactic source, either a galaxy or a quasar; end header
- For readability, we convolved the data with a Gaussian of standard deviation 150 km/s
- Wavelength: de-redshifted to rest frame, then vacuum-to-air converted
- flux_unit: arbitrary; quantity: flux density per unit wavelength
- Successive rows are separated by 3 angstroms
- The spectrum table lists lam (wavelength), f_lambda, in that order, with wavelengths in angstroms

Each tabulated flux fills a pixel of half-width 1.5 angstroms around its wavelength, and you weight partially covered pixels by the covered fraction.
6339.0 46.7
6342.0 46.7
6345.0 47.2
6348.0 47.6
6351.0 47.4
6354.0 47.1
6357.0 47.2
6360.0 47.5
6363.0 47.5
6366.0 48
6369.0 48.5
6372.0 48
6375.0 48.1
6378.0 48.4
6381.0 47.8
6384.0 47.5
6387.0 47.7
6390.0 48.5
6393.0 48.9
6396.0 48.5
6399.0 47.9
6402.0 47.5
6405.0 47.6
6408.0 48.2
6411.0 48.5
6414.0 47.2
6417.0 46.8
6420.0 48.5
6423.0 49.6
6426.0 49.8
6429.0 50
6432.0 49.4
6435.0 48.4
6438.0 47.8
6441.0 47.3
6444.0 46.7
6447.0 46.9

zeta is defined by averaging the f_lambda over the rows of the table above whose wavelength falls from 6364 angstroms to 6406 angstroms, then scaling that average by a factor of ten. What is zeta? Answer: 481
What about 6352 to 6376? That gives 477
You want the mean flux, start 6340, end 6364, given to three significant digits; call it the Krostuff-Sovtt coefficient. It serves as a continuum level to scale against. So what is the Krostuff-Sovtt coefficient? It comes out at 47.3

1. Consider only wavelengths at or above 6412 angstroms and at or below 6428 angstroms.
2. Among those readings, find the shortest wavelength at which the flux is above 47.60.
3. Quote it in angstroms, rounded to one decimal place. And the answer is 6420.0 angstroms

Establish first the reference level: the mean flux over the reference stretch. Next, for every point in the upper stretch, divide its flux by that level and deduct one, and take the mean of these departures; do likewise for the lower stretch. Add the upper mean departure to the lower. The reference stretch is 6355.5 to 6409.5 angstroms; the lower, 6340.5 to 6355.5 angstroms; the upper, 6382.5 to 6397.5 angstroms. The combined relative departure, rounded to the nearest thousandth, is -0.010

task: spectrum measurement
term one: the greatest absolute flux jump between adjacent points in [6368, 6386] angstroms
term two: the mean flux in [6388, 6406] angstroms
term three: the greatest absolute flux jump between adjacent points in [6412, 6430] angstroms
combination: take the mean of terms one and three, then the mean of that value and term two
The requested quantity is 24.7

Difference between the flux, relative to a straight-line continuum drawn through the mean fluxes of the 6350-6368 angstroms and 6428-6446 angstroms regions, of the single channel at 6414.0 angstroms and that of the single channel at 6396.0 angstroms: -0.031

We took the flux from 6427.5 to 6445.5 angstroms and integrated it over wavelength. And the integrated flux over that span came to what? 869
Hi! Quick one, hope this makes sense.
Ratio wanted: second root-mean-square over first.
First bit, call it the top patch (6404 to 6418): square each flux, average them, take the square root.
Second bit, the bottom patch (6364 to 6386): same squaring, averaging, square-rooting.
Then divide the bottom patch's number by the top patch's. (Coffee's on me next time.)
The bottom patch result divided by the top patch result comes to 1.01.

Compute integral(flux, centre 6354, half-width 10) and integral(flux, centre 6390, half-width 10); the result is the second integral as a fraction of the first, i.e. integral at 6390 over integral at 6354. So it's 1.016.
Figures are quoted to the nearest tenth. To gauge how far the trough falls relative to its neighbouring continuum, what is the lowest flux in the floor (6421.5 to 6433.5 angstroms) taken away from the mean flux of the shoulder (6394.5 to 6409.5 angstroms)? -1.5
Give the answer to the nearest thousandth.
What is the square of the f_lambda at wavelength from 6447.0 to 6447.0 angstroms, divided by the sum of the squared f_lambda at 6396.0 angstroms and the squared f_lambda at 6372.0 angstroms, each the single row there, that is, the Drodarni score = 0.472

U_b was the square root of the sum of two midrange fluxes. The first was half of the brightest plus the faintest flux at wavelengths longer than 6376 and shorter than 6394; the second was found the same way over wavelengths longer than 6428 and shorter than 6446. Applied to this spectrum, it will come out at 9.83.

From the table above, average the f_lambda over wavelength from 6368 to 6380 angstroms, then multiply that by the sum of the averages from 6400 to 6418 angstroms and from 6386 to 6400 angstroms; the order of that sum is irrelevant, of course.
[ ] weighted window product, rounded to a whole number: 4629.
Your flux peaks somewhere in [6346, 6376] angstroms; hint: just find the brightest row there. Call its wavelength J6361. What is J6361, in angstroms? 6369.0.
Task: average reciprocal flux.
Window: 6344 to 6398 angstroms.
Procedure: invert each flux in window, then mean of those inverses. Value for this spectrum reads 0.0209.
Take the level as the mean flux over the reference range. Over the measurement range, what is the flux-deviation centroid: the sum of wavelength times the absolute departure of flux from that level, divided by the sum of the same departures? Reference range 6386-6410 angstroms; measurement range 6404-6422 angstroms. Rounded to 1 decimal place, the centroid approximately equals 6414.0 angstroms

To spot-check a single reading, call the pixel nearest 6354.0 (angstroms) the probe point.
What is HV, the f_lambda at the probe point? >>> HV 47.1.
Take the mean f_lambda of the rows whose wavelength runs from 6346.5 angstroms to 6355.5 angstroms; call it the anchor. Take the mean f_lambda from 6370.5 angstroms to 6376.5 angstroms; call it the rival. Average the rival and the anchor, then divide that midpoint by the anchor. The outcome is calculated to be 1.01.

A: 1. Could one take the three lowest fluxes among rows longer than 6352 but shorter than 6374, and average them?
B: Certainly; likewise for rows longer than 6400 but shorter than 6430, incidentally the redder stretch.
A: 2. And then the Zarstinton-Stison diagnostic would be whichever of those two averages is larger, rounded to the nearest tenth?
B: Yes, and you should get 47.3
